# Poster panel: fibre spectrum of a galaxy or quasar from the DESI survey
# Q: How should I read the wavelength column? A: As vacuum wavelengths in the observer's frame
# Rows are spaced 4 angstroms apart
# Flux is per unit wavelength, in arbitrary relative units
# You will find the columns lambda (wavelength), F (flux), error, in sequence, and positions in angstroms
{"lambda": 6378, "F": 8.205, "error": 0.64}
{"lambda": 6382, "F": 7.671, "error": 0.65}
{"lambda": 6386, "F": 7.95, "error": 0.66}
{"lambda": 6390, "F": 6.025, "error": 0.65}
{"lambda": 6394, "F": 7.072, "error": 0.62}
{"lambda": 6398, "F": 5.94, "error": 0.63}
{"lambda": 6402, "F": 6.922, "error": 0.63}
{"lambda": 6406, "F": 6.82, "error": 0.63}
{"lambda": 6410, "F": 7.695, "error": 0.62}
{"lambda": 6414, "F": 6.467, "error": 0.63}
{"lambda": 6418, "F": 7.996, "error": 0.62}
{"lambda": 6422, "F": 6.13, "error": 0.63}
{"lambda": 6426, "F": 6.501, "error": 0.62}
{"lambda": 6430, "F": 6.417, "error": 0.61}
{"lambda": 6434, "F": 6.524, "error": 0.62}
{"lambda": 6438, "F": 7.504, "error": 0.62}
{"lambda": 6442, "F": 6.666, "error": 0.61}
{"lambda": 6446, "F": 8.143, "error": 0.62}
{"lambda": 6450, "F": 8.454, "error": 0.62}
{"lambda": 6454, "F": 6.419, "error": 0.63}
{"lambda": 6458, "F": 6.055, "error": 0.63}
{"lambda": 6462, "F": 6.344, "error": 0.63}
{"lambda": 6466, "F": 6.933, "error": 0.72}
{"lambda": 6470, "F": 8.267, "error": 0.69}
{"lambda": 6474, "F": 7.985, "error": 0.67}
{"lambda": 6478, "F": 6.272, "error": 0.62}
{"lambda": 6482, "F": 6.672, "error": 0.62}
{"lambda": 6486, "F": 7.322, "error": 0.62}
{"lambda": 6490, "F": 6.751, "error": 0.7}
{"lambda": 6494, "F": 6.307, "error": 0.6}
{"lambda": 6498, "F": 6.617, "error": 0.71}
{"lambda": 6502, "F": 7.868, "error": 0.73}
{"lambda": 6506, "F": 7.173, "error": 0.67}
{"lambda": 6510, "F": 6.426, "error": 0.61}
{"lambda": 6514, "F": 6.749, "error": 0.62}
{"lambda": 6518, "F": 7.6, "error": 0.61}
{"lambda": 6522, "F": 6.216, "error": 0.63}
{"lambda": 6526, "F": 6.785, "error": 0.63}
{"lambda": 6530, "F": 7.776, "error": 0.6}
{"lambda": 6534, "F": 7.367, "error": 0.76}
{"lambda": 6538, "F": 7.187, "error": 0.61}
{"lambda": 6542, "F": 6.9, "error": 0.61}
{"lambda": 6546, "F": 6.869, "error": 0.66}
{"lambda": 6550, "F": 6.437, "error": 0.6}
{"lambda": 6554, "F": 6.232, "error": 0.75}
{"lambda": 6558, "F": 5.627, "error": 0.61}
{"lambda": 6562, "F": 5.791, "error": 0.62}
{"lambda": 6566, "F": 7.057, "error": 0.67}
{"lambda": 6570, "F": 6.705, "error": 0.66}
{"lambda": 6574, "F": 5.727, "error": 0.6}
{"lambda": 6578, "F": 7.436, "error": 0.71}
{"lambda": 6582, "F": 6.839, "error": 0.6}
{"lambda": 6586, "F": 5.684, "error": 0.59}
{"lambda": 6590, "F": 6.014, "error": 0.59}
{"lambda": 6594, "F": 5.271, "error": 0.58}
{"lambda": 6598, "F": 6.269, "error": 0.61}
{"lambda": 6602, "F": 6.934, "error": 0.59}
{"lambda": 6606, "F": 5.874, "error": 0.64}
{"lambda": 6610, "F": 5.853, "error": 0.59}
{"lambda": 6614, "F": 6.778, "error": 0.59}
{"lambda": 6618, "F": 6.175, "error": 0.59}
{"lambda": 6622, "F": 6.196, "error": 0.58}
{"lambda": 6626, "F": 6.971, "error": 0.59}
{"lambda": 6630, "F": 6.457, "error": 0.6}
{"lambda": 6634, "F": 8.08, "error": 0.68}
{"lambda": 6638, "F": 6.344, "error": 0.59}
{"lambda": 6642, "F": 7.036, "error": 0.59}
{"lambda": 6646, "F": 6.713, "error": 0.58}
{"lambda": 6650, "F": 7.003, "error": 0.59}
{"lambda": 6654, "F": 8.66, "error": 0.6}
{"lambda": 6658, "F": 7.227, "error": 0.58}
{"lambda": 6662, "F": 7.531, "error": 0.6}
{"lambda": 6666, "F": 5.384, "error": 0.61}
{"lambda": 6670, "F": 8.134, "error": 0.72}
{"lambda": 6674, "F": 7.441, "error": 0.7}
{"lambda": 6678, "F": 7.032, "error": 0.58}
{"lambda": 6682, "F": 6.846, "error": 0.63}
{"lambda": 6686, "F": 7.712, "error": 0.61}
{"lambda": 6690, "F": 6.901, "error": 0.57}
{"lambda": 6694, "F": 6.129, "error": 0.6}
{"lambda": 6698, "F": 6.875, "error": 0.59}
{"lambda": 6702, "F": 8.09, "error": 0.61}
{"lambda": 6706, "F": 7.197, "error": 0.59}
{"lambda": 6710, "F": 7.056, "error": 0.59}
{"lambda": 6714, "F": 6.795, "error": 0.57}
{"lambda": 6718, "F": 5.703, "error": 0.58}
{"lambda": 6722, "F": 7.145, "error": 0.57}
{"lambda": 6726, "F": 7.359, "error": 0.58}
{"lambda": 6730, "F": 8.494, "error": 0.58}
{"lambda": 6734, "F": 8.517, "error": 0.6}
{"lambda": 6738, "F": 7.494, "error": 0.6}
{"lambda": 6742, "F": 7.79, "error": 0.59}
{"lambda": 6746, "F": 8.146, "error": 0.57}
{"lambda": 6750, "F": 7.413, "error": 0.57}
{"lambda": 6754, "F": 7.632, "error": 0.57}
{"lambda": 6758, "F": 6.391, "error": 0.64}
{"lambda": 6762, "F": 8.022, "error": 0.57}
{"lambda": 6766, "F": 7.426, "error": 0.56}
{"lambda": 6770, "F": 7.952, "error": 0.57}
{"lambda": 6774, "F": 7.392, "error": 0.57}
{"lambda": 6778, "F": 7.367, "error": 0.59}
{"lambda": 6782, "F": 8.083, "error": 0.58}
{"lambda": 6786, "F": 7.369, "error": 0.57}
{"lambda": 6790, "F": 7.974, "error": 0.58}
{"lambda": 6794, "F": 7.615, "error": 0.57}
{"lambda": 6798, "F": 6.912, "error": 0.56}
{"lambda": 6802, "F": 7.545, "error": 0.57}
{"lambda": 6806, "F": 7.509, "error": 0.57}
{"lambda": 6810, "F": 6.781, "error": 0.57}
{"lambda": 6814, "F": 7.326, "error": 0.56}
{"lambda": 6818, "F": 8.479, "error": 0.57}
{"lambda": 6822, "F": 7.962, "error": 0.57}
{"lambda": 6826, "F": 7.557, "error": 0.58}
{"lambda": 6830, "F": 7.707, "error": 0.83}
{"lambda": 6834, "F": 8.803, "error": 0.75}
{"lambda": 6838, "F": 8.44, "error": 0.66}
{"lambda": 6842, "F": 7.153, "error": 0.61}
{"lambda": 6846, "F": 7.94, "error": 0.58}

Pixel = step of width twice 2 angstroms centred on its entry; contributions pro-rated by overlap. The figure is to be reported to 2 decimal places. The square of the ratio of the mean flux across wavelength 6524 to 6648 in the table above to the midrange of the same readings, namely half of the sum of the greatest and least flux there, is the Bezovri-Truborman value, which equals 0.97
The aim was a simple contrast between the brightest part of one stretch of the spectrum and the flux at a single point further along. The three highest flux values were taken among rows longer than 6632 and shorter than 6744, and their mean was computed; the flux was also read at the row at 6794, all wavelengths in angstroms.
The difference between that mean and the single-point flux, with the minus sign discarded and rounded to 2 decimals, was 0.94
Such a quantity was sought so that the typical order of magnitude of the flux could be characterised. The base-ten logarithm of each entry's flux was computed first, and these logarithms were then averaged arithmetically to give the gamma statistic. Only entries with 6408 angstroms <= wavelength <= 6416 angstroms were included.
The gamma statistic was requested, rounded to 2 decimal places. 0.85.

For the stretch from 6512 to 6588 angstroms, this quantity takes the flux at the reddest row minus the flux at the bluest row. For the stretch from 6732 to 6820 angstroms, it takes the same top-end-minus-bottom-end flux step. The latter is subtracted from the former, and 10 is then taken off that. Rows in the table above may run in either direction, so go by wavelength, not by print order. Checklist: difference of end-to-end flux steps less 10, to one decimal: -11.0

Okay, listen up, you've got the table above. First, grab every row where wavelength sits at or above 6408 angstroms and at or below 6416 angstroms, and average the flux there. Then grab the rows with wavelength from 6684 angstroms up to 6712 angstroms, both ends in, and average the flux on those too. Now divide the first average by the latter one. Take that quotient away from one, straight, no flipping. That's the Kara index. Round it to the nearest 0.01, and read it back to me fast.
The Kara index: 0.01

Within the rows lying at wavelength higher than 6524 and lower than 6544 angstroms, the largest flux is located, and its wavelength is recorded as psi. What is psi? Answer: 6530 angstroms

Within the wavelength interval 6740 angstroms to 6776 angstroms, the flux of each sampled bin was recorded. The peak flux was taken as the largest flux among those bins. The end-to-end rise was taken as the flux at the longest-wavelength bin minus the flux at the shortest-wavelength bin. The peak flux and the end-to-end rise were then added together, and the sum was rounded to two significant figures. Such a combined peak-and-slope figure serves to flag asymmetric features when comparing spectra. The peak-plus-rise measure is 7.7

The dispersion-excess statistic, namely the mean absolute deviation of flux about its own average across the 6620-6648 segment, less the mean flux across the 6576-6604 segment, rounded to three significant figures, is -5.89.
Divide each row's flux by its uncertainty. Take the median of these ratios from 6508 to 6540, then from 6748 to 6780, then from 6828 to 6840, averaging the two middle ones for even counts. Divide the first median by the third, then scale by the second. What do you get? 12.1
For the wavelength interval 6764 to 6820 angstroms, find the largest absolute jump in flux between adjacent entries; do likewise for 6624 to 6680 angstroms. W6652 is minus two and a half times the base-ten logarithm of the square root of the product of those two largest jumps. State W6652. -0.63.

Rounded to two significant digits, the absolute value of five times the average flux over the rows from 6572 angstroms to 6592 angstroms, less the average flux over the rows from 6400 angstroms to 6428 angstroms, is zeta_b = 25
